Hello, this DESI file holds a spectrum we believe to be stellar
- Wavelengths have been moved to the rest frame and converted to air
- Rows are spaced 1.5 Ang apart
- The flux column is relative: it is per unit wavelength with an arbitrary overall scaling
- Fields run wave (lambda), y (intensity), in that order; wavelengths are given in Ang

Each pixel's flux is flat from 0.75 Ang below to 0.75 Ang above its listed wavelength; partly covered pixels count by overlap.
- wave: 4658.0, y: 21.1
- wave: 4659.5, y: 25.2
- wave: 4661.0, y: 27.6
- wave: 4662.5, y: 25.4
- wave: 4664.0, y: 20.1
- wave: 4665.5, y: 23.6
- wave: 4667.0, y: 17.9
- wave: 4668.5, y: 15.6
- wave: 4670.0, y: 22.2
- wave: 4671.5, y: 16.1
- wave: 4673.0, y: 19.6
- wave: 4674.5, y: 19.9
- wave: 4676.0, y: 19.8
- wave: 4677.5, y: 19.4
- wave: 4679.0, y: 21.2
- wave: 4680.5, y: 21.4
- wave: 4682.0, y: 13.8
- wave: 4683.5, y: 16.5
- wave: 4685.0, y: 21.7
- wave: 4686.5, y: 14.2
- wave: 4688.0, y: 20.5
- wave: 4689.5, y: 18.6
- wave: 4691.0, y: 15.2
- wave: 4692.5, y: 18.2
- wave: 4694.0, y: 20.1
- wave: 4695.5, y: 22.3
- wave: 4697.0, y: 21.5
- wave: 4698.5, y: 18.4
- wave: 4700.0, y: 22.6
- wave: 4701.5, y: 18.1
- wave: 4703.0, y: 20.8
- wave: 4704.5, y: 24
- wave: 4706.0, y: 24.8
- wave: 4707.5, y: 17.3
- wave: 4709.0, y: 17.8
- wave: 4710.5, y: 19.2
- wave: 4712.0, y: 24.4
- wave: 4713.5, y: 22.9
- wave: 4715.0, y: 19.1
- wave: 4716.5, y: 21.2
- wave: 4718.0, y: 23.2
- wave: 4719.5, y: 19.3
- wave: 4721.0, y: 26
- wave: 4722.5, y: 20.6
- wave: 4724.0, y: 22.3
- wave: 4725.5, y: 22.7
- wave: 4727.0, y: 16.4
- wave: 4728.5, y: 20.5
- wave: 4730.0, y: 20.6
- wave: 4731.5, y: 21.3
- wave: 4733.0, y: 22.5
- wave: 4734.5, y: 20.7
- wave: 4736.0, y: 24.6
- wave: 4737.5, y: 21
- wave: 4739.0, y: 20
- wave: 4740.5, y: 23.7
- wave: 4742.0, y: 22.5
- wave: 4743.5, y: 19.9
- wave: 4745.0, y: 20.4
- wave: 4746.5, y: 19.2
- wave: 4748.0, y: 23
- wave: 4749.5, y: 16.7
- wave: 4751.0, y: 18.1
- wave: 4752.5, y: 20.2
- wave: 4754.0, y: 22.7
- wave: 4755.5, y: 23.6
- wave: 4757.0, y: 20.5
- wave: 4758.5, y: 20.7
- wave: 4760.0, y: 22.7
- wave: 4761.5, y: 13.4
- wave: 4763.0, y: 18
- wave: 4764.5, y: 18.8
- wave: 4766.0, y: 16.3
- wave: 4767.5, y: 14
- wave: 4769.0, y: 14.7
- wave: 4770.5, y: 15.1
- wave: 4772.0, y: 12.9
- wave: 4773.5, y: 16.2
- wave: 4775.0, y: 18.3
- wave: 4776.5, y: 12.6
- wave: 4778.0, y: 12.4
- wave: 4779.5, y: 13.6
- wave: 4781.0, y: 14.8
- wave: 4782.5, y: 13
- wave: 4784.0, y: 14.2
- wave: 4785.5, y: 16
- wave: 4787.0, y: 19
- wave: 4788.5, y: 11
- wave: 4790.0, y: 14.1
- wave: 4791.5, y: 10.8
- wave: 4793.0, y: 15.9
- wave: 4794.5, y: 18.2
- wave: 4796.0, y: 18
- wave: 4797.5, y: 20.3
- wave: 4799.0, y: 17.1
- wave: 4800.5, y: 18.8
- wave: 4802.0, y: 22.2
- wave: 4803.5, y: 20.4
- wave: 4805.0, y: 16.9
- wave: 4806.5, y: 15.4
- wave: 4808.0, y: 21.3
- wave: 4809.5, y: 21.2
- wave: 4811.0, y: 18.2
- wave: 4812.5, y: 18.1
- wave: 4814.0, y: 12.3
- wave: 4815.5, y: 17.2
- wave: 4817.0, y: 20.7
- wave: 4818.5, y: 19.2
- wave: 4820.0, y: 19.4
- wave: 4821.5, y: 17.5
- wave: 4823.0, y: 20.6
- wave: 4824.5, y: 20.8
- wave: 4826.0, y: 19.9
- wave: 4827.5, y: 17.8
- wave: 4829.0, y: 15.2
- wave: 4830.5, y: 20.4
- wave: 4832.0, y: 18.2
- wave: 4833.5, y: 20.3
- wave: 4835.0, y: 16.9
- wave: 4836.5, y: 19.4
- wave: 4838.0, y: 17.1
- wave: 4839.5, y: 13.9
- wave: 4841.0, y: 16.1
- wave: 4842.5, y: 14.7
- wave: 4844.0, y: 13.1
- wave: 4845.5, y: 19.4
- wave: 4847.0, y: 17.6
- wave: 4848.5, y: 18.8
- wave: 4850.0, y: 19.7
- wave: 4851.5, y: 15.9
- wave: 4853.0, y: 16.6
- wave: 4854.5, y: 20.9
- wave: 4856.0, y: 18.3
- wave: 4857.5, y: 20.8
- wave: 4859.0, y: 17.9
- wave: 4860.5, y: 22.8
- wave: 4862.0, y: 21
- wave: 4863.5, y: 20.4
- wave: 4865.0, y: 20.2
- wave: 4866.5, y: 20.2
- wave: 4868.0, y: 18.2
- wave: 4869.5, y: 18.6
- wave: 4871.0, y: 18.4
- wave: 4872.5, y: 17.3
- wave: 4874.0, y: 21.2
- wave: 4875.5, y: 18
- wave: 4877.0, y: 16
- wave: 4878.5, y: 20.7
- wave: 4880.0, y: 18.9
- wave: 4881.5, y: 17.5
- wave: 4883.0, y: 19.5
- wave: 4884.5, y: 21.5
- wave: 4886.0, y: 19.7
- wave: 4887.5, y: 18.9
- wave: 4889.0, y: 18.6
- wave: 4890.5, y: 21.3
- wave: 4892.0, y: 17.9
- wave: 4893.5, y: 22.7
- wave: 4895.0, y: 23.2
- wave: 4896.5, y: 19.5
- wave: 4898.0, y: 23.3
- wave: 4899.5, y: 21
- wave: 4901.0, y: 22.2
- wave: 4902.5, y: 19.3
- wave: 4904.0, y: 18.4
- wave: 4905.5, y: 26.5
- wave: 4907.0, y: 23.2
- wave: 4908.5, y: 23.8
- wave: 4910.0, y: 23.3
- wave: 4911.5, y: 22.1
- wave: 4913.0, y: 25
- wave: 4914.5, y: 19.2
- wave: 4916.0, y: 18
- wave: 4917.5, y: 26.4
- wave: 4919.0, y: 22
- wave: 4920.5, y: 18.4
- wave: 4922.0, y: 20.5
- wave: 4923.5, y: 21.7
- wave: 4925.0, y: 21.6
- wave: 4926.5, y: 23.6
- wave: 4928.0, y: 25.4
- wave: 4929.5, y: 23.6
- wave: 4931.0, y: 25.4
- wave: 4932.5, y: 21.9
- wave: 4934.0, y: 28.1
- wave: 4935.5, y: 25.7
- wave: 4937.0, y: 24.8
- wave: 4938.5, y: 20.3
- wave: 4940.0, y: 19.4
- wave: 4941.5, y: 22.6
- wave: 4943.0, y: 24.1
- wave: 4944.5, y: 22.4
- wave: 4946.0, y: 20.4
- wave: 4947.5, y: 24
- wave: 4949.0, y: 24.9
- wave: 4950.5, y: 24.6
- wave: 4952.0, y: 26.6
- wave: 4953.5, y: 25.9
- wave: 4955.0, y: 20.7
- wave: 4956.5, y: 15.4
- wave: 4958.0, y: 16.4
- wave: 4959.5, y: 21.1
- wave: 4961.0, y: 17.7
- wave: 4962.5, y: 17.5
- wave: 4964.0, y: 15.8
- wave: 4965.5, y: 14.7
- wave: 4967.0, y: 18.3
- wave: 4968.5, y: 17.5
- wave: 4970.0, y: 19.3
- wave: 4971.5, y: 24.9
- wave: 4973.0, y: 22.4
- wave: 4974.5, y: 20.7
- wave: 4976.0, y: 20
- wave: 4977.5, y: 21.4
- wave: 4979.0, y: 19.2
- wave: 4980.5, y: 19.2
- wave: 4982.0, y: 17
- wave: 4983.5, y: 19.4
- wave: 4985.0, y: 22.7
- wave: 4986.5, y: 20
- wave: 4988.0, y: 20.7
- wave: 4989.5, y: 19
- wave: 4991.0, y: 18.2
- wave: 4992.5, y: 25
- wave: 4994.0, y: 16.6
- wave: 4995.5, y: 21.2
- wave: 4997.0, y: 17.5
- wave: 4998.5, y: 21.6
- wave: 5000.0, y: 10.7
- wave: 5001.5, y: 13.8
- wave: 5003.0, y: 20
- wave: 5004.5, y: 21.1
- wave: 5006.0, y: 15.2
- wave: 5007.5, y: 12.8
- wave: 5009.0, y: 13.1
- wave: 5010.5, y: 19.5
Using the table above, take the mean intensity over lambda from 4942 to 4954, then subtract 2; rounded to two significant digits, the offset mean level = 22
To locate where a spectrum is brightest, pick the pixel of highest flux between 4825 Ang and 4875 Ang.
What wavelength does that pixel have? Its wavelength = 4860.5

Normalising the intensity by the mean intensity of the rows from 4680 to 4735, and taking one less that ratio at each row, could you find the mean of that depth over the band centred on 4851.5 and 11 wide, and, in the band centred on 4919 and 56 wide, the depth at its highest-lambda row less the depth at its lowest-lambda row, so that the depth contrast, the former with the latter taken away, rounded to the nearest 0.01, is 0.22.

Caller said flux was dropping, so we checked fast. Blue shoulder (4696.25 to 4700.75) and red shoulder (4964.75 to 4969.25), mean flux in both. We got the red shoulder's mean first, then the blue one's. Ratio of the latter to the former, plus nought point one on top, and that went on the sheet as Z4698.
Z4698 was 1.34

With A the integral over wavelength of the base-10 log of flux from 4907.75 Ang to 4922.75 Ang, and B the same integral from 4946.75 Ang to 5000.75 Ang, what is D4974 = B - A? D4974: 50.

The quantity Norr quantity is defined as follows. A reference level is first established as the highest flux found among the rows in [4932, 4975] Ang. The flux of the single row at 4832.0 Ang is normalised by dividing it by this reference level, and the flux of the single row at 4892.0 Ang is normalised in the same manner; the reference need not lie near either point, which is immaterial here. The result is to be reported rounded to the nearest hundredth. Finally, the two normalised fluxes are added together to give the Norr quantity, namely 1.28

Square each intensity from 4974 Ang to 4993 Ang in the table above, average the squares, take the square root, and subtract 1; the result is 19.3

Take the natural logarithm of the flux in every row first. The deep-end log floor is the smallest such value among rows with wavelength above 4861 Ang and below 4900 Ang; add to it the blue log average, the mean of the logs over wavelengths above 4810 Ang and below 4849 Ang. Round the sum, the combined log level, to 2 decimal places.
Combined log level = 5.64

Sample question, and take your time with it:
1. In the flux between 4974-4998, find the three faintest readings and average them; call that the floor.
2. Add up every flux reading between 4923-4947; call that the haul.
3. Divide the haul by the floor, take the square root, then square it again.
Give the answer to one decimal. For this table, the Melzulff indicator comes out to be 21.8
